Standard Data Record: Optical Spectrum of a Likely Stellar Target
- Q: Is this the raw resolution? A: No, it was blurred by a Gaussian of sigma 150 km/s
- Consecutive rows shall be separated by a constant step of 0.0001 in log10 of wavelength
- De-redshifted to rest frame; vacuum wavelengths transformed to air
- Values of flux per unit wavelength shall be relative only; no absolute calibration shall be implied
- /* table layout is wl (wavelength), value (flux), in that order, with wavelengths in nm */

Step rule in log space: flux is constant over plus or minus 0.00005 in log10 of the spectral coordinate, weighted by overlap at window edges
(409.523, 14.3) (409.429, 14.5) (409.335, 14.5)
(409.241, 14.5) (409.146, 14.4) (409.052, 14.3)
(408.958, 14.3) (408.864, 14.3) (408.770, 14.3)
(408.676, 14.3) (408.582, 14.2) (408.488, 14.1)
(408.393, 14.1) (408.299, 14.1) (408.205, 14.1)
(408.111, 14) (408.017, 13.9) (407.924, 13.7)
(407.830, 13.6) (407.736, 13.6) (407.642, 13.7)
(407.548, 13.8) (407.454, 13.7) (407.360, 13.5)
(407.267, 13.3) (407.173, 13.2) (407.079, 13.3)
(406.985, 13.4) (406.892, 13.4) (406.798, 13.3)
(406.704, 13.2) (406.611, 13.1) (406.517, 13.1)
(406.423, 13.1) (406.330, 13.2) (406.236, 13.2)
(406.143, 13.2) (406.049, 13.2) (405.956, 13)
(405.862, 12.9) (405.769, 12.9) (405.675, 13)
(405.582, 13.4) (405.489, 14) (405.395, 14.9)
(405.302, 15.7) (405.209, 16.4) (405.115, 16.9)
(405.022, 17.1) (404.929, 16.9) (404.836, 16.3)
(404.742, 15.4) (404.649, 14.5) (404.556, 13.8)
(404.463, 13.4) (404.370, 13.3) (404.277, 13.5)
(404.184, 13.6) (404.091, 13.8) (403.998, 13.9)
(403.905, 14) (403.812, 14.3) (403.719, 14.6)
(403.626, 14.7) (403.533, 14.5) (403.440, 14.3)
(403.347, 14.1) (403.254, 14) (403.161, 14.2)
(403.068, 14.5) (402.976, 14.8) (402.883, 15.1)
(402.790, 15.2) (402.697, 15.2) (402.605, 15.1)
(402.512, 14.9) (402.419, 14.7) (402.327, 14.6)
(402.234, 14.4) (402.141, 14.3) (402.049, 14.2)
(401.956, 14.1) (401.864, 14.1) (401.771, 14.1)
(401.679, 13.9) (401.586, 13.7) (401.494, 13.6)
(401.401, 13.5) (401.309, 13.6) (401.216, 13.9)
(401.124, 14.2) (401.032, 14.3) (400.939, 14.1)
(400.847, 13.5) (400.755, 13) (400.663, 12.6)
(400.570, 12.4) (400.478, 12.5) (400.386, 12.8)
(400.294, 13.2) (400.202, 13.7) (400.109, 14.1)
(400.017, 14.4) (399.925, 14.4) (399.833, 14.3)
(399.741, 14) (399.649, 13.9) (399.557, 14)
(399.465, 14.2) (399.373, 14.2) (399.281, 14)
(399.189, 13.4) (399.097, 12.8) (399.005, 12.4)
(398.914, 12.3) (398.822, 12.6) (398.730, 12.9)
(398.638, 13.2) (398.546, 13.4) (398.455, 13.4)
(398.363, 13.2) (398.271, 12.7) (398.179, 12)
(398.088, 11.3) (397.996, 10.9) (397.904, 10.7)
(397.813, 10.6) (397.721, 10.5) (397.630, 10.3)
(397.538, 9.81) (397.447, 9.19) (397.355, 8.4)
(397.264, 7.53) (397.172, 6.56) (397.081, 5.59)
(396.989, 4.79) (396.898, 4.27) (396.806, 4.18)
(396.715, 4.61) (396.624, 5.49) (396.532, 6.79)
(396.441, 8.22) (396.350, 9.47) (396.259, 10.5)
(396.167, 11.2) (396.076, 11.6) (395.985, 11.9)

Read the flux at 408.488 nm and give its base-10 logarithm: 1.15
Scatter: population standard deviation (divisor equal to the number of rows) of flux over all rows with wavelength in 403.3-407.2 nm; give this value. 1.2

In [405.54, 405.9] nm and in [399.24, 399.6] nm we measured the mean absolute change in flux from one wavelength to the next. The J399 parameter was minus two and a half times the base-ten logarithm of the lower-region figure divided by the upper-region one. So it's 0.2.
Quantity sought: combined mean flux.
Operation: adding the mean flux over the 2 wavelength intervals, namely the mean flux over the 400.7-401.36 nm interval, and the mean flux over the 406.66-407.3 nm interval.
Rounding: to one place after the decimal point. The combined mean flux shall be 27.1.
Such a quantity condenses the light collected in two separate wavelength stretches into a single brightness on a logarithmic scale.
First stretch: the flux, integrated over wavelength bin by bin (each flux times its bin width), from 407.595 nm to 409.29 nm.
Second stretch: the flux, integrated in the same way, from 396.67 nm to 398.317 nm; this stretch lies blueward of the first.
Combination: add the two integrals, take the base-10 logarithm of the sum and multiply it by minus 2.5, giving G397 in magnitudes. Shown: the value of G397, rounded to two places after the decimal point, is -3.95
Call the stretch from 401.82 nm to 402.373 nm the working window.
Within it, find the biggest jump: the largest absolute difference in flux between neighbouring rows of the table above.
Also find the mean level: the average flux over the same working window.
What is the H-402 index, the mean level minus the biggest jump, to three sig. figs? 14.1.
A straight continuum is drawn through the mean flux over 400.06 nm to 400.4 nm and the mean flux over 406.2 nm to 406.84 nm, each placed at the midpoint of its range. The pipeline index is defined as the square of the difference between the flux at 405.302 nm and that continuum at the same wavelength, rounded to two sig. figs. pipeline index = 6.1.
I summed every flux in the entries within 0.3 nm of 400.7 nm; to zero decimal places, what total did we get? 78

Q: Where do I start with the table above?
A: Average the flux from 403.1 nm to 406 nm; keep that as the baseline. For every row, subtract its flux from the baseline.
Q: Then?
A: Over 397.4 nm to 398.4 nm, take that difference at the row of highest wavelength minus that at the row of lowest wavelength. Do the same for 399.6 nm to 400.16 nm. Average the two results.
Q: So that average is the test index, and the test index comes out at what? -2.1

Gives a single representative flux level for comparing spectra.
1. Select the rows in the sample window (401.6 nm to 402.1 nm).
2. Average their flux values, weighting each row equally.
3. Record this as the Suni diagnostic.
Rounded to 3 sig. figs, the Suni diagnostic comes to 14.1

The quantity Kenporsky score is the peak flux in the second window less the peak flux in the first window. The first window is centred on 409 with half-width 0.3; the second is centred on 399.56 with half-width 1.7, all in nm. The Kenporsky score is -0.1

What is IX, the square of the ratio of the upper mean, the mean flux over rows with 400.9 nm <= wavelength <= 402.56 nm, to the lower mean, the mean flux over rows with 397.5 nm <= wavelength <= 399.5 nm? 1.32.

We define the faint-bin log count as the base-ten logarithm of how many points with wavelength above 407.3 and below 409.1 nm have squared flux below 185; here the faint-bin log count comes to 0.48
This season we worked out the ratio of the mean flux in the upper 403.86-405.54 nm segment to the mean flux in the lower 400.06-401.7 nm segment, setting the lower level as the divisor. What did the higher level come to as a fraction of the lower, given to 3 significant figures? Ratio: 1.10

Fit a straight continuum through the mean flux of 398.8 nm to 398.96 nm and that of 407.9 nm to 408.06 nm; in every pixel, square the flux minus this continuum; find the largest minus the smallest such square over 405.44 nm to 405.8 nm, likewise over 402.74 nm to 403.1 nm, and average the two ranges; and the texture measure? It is 1.5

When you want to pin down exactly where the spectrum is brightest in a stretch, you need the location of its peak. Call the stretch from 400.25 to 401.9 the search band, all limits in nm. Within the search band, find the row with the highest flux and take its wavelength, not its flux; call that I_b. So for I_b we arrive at 401.032 nm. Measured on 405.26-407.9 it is 405.302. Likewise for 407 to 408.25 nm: 408.205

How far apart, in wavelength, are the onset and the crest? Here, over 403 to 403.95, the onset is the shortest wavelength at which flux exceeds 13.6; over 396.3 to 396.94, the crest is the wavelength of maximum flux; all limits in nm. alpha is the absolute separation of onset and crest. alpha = 6.72 nm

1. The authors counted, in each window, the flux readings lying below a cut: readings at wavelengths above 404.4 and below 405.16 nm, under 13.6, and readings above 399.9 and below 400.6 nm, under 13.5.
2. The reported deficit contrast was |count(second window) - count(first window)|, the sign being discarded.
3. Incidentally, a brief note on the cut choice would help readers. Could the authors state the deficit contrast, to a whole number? 3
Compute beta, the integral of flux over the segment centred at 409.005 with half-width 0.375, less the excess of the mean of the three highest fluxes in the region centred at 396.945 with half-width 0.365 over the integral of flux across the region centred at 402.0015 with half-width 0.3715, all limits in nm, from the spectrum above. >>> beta 15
